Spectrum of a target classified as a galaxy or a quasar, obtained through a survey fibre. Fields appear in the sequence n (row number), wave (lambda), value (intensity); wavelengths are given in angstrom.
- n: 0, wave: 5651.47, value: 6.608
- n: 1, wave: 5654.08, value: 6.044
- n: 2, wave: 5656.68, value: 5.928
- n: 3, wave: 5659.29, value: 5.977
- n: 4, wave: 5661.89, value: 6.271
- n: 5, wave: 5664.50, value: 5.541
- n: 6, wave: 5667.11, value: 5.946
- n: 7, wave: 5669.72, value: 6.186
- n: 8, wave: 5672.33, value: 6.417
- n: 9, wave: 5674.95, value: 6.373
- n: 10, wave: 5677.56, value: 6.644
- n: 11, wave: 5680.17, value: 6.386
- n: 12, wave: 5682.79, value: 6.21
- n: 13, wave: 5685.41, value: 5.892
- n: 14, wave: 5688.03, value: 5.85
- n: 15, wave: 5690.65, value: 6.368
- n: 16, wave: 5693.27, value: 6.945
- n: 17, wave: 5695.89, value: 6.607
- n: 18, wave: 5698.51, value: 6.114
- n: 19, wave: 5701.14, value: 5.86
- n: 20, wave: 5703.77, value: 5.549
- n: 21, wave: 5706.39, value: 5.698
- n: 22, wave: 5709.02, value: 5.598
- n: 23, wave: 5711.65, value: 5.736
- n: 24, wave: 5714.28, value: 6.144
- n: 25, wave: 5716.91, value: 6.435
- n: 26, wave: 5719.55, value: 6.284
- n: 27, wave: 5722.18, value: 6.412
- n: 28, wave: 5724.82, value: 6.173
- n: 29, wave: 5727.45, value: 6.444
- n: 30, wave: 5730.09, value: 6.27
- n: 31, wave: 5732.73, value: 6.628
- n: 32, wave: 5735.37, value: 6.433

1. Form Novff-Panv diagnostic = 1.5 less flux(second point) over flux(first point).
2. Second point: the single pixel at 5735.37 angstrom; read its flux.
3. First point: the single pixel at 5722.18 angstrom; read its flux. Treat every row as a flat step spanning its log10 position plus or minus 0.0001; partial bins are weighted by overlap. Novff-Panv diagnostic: 0.50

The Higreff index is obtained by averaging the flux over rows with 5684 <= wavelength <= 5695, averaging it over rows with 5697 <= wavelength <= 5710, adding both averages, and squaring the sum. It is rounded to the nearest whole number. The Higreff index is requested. 145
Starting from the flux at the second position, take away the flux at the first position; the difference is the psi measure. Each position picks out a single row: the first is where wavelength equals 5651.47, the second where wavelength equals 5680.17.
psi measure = -0.22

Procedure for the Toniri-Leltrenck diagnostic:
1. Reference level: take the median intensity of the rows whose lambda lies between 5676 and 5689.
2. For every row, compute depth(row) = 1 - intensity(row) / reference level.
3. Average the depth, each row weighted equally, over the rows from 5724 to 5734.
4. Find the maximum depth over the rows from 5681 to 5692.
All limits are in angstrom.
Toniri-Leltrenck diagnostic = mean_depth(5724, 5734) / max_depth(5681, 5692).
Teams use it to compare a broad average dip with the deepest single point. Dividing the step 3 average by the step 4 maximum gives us -0.5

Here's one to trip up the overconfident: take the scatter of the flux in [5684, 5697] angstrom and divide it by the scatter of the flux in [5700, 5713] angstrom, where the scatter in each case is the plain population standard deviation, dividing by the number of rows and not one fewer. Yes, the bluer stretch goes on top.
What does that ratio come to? 3.8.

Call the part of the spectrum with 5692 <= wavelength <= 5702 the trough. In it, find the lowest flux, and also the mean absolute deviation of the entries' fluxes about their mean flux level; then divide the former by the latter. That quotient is 15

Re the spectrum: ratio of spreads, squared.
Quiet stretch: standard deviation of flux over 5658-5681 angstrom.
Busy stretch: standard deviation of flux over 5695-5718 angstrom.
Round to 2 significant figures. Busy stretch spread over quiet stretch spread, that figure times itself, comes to 1.3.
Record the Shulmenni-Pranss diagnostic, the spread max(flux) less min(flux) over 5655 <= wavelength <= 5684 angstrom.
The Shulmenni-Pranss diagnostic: 1.1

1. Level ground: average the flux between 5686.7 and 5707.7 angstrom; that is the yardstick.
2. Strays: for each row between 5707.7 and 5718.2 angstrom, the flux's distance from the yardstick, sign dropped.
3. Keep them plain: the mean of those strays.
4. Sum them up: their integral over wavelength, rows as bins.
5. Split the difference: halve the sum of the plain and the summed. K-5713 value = 1.8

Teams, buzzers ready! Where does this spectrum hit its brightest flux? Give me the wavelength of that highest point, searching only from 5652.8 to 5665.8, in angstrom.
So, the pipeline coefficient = 5661.89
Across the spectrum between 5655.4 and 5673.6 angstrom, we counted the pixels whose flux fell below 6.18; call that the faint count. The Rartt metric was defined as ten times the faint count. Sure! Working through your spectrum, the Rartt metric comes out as 40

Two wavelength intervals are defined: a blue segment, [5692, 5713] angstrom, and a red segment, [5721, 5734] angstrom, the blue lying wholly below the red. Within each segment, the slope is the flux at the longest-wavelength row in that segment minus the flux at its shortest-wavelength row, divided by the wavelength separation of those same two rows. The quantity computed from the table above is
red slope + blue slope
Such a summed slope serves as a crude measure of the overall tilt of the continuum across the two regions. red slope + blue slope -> -0.05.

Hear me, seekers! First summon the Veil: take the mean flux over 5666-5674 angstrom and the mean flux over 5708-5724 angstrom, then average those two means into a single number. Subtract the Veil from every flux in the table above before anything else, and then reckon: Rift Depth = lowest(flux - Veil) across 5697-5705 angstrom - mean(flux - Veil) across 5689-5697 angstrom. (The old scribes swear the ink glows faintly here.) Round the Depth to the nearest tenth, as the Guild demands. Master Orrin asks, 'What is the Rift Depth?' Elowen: -1.1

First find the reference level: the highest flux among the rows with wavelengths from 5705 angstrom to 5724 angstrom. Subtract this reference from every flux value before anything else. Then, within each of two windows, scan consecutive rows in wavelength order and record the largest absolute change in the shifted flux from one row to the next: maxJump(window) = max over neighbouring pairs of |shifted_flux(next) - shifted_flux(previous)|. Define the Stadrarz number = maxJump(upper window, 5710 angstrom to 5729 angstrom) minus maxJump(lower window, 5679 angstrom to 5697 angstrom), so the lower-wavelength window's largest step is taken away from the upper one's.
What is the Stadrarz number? -0.17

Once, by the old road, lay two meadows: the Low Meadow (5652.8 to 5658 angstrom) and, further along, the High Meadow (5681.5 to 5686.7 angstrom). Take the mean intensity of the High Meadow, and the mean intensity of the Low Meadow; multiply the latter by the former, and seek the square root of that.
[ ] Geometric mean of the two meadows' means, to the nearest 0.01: 6.02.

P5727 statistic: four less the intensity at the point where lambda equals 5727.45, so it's -2.44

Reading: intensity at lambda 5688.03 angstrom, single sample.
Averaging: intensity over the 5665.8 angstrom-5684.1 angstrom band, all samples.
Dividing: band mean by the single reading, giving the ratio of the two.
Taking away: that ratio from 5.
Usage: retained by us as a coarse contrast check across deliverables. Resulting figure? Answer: 3.92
